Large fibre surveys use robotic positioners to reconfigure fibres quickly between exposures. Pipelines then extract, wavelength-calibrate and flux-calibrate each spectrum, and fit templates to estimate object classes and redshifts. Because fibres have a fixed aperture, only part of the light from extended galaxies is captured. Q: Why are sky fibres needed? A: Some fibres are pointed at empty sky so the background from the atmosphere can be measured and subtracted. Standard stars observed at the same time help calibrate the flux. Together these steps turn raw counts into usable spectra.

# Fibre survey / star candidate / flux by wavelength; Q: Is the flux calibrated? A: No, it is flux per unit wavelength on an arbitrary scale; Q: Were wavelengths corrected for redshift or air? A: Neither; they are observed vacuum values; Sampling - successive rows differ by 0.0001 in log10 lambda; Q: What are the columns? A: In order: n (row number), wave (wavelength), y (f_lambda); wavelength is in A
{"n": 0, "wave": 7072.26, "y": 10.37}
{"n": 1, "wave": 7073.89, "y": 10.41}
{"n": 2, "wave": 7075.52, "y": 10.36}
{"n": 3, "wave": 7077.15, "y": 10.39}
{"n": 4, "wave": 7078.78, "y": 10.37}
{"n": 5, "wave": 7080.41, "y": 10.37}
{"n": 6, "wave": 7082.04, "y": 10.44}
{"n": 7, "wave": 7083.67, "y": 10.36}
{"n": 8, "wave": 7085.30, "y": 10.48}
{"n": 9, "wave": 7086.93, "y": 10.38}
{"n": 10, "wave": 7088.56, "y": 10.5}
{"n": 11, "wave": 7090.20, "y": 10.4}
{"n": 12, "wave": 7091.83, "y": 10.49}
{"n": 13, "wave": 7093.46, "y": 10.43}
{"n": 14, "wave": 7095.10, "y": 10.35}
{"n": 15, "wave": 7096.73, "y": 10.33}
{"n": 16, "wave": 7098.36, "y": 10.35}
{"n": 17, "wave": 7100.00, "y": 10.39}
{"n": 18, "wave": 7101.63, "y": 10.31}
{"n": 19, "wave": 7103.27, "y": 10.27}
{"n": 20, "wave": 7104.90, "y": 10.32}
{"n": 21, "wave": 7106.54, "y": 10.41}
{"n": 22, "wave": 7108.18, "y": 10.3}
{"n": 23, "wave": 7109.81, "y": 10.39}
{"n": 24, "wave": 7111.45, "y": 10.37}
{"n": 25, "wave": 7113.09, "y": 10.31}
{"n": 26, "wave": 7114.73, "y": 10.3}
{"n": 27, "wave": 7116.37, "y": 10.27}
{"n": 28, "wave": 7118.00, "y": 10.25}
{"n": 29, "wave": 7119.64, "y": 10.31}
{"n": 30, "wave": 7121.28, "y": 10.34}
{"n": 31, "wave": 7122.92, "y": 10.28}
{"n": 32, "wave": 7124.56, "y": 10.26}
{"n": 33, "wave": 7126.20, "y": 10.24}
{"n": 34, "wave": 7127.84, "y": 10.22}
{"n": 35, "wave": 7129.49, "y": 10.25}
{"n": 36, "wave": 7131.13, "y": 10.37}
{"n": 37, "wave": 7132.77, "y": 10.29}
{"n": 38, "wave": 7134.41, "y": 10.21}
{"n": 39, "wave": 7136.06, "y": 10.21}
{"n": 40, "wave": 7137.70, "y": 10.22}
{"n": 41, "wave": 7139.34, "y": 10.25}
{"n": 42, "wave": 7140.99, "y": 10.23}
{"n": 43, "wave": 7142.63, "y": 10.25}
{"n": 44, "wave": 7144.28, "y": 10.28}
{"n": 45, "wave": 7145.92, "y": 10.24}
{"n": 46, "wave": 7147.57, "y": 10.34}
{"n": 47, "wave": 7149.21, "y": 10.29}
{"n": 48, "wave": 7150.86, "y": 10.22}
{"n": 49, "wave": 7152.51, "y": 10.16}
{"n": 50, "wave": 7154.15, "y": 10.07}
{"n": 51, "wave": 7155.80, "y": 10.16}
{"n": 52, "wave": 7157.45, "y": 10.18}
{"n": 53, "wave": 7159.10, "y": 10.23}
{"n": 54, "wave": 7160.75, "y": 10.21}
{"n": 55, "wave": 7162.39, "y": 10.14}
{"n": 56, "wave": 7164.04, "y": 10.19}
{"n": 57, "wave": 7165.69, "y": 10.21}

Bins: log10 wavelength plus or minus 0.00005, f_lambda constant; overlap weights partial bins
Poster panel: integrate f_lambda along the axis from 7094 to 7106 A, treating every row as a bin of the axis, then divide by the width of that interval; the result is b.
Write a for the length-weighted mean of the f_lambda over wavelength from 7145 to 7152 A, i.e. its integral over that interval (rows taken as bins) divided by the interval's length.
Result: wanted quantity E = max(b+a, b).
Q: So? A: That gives 20.6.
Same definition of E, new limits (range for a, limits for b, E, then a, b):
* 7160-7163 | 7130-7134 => 20.5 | 10.2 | 10.3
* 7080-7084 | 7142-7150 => 20.7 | 10.4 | 10.3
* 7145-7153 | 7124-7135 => 20.5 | 10.3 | 10.3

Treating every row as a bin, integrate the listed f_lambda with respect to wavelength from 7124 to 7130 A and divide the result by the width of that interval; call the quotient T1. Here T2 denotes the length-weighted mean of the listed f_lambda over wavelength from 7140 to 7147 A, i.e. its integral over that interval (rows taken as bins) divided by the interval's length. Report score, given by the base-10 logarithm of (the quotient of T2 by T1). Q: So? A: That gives 0.001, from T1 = 10.2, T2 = 10.24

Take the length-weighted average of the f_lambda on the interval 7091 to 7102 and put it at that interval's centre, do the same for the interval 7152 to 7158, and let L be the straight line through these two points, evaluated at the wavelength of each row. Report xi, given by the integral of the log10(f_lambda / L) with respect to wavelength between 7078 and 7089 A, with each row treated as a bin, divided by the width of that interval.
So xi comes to -0.0013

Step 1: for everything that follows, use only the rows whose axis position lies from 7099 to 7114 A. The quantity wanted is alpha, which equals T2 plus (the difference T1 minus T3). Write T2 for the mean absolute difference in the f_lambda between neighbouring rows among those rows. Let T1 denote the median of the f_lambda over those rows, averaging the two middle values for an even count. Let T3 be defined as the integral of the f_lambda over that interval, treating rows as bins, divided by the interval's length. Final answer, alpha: 0.05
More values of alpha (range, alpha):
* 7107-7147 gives 0.03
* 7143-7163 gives 0.06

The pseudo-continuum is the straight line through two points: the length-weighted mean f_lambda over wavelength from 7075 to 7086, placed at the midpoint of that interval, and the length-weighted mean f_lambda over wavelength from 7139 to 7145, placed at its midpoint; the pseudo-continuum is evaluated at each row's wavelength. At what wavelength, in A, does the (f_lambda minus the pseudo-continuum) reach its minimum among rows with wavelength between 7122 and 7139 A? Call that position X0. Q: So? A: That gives 7127.84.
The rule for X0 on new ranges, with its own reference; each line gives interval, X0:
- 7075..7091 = 7075.52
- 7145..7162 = 7154.15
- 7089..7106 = 7103.27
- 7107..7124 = 7118.00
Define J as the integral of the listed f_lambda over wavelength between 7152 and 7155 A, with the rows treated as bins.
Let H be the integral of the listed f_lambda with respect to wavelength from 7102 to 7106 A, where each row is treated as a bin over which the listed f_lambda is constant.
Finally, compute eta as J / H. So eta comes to 0.74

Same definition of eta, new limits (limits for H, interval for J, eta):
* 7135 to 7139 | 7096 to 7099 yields 0.76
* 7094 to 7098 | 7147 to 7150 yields 0.75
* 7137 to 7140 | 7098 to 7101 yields 1.01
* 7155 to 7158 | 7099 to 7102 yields 1.02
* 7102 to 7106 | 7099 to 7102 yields 0.75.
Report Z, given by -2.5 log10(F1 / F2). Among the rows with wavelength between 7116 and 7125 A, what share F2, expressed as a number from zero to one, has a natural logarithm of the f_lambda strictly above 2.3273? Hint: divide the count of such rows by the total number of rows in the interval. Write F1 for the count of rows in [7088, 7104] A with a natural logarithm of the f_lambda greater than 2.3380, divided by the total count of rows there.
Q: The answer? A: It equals 0.6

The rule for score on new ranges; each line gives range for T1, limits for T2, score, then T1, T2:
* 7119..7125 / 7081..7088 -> 0.005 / 10.3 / 10.43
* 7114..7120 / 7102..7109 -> 0.001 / 10.3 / 10.33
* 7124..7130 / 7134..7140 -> 0.000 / 10.2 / 10.22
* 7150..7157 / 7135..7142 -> 0.003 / 10.1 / 10.23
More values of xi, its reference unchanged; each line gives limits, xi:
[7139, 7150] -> 0.0035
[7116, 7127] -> -0.0002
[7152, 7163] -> 0.0013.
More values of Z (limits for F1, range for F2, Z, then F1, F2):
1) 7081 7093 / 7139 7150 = -0.8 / 0.9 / 0.4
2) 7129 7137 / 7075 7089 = 1.7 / 0.2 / 1.0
